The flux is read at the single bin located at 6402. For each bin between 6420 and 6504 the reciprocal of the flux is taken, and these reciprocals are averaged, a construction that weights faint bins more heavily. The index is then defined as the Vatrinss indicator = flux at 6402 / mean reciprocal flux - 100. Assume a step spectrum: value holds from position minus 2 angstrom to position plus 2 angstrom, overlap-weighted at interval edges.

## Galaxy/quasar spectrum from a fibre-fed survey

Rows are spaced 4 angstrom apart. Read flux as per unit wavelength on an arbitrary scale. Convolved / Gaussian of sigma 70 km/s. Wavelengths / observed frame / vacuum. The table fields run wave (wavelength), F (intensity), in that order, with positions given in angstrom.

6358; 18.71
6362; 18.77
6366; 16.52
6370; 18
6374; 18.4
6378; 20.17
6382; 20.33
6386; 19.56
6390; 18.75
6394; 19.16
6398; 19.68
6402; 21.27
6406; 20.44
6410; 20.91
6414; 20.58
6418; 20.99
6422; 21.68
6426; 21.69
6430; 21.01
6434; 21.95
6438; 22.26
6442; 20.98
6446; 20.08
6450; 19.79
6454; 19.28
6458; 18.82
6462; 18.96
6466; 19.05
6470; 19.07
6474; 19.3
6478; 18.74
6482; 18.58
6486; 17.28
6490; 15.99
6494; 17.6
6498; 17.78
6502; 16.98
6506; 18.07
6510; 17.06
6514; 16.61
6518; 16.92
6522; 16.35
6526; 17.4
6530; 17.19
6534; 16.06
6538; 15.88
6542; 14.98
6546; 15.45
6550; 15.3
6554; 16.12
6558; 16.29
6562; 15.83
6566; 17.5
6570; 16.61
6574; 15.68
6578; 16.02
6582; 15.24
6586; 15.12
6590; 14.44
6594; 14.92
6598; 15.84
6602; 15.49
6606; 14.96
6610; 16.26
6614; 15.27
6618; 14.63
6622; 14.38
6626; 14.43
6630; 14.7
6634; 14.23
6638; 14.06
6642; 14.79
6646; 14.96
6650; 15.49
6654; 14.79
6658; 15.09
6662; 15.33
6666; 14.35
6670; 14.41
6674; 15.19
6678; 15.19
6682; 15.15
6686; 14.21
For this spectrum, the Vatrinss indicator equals 309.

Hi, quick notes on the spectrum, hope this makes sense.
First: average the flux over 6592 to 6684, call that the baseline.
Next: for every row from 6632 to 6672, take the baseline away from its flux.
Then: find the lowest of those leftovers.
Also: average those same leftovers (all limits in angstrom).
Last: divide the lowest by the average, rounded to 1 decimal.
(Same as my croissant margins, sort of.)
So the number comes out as 4.4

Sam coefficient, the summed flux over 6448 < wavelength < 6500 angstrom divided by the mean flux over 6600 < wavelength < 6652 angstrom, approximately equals 16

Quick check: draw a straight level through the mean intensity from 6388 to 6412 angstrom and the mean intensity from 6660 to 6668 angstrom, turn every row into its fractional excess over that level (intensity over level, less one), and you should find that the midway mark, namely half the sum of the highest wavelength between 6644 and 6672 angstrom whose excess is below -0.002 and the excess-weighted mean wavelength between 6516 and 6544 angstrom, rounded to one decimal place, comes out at 6601.6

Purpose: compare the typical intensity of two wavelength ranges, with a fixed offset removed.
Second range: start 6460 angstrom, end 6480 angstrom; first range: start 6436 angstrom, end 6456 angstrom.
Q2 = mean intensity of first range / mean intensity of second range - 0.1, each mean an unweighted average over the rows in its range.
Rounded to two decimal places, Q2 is 0.98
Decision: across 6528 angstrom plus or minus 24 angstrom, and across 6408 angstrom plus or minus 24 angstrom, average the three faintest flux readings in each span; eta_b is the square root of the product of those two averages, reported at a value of 17.1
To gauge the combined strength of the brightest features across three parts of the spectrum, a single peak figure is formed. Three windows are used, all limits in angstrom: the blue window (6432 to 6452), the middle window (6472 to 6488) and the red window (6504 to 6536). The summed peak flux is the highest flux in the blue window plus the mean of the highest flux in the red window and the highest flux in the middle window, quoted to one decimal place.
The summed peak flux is 40.9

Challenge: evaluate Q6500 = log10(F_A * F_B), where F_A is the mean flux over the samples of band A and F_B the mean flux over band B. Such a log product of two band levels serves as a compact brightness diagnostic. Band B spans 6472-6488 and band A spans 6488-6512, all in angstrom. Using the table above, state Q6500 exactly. 2.50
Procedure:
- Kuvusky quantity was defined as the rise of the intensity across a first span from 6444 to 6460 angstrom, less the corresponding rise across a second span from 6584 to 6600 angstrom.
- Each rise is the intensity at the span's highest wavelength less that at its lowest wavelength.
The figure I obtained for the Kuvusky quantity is -2.0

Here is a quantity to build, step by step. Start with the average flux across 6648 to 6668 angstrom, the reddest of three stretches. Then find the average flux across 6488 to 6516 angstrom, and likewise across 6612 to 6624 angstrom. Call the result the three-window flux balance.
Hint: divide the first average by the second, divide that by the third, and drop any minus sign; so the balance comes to 0.059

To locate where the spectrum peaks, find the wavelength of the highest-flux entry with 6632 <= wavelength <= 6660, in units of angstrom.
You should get 6650 angstrom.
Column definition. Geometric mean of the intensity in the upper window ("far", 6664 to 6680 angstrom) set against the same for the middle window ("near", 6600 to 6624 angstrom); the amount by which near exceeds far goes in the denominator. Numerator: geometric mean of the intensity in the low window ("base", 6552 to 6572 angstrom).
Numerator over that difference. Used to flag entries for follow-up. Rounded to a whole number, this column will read 44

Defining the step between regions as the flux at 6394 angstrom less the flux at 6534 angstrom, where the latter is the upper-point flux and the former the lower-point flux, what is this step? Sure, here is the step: 3.1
